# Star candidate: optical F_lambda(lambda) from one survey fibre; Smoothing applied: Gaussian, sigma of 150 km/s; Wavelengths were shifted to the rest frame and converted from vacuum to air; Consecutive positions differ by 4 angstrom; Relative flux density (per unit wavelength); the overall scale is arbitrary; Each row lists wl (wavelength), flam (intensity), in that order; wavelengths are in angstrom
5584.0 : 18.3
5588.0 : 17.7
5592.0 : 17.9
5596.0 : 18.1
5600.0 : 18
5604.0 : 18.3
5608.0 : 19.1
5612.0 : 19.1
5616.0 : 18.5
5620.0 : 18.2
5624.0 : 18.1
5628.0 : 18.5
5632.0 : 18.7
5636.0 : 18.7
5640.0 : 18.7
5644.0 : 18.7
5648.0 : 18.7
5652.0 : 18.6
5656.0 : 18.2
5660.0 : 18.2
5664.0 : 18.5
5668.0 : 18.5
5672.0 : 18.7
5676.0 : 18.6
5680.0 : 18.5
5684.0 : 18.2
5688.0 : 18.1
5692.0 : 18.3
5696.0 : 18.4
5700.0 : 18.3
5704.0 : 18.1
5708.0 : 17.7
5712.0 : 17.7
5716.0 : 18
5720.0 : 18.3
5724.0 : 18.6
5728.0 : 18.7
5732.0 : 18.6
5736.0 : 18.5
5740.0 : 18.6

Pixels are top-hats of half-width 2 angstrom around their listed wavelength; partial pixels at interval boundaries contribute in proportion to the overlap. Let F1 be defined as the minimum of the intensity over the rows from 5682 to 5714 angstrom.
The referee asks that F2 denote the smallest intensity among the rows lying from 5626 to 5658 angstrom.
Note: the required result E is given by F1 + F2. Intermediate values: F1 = 17.7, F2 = 18.2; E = 35.9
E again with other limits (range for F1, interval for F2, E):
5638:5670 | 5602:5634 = 36.3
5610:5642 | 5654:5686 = 36.3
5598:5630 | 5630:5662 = 36.2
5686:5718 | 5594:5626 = 35.7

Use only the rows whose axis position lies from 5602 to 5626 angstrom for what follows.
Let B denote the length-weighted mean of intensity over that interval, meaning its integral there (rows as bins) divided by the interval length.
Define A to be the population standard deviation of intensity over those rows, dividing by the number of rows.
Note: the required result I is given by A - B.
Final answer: -18.1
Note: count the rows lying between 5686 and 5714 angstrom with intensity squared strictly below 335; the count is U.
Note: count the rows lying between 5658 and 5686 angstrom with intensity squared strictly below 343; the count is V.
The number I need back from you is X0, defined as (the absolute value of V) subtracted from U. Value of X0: 1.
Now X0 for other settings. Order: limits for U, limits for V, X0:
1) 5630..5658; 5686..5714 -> -6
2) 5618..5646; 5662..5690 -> -3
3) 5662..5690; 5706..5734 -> -2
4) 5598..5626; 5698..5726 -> -2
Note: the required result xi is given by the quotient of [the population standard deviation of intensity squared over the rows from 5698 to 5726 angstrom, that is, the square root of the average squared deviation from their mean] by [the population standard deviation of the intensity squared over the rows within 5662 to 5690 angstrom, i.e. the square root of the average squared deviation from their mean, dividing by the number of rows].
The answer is 1.52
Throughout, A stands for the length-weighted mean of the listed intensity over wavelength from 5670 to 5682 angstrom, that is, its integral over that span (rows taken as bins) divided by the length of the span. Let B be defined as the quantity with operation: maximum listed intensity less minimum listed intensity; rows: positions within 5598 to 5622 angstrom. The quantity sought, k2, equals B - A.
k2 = -17.5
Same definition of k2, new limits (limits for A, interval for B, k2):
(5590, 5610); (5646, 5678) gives -17.8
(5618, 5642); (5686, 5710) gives -17.8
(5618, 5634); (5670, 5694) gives -17.8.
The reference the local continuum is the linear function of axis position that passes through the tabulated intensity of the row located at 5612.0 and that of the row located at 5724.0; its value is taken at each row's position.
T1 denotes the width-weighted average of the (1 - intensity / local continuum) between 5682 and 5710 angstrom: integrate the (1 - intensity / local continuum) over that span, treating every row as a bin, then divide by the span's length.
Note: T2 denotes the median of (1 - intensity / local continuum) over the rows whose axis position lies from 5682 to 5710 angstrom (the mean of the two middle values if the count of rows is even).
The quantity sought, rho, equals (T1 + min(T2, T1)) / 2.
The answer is 0.030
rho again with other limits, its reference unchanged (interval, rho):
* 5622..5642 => 0.021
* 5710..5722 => 0.034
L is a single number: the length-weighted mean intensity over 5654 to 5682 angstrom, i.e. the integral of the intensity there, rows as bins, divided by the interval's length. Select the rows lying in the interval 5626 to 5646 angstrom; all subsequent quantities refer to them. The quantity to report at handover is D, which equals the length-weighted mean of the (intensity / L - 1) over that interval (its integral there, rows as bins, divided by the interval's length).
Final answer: 0.011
